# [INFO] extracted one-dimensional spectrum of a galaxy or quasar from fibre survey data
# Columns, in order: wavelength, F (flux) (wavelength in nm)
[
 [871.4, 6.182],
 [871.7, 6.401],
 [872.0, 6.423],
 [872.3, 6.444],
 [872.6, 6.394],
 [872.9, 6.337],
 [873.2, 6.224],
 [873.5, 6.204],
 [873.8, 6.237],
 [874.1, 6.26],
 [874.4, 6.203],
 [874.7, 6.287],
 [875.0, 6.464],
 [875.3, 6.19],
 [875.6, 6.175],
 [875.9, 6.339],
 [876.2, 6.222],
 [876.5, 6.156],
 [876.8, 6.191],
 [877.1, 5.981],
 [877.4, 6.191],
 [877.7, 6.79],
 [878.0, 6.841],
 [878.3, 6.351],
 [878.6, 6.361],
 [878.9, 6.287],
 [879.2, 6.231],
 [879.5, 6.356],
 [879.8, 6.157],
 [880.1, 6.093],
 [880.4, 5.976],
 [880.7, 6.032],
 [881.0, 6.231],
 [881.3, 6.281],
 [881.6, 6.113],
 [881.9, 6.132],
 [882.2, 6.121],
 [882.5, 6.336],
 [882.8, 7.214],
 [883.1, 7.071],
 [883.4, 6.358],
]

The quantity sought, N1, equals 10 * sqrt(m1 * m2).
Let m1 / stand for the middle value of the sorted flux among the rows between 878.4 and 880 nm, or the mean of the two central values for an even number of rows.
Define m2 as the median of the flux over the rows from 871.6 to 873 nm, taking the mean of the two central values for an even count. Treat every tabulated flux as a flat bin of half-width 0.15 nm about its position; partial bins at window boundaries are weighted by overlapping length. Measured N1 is 63.4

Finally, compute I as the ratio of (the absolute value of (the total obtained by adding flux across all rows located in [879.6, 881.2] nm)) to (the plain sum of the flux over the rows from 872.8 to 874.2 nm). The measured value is 0.98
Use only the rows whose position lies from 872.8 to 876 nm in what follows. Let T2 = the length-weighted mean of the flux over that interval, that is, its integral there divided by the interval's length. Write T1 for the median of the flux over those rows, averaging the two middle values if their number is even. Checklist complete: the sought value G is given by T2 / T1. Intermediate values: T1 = 6.24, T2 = 6.26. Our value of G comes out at 1.00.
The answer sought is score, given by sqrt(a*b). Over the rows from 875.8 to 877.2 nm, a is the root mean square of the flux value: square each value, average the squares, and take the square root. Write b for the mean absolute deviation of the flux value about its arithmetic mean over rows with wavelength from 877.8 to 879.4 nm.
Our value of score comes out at 1.0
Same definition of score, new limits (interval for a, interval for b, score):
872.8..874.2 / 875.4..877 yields 0.6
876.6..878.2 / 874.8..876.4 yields 0.8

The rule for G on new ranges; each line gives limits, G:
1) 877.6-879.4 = 1.02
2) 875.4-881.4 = 1.01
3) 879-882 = 1.00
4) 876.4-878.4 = 1.03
